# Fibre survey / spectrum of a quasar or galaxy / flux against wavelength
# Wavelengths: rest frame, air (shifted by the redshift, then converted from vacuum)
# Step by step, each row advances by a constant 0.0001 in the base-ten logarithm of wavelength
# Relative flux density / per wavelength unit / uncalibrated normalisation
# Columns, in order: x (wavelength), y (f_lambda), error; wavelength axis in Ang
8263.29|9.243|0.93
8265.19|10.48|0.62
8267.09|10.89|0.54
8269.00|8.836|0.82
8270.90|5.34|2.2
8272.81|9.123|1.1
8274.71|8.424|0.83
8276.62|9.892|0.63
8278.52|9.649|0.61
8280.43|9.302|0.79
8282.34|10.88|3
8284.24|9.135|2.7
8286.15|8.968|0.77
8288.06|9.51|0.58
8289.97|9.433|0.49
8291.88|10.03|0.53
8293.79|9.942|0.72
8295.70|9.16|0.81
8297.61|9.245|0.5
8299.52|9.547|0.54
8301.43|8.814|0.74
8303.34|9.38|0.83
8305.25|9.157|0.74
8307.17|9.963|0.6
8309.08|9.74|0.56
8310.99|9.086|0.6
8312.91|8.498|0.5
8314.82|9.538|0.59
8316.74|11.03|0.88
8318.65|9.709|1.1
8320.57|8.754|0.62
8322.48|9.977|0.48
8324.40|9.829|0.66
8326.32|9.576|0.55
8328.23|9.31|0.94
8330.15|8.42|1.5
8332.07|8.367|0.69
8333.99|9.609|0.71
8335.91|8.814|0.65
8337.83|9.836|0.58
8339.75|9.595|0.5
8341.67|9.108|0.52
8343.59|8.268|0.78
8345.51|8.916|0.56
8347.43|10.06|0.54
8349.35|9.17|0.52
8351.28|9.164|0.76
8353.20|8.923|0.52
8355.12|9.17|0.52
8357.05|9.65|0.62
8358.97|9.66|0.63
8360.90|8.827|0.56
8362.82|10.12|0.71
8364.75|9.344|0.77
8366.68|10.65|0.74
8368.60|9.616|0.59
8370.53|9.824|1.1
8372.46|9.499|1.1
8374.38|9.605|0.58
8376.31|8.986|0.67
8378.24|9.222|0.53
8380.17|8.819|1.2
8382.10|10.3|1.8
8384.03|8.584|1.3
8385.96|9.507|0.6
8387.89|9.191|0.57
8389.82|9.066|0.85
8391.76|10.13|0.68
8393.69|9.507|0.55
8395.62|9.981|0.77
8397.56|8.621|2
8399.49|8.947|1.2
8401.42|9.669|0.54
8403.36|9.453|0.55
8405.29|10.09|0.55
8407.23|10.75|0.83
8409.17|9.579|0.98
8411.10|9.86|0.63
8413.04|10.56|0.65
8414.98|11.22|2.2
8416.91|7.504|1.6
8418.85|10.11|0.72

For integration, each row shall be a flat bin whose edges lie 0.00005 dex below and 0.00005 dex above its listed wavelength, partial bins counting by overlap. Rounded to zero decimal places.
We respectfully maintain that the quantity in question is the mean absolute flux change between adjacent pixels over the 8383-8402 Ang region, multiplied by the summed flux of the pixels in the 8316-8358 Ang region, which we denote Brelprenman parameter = 135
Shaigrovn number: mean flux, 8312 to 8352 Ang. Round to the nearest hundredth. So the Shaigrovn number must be 9.31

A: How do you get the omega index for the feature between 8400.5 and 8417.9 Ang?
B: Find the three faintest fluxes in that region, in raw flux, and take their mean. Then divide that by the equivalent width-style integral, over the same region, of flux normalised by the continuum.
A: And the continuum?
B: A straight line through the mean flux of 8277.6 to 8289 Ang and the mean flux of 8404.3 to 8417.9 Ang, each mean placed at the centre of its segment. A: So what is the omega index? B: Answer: 0.512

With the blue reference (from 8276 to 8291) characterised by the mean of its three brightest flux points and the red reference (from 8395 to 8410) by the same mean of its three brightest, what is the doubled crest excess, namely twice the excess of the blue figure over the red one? -0.27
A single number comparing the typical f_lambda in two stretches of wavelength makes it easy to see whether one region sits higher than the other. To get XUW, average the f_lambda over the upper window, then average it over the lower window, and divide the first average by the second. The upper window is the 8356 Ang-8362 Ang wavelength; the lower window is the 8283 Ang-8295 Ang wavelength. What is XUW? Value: 0.99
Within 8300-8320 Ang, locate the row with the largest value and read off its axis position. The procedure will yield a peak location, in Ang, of 8316.74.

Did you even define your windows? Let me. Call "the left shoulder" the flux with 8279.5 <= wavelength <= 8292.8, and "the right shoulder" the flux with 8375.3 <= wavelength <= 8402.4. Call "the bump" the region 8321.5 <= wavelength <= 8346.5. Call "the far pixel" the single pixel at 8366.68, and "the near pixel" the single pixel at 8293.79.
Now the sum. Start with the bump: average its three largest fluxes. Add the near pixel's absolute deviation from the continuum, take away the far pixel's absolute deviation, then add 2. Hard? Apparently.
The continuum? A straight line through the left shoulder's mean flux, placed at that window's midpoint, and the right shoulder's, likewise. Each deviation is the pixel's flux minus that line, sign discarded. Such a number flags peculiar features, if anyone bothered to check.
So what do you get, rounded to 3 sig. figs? 11.0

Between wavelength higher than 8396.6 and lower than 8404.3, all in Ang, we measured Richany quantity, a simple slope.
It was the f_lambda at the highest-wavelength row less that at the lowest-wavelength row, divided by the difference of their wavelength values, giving 0.14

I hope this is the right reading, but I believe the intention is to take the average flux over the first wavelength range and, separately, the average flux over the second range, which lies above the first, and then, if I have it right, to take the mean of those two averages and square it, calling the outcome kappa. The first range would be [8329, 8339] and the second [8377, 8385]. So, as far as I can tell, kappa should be 83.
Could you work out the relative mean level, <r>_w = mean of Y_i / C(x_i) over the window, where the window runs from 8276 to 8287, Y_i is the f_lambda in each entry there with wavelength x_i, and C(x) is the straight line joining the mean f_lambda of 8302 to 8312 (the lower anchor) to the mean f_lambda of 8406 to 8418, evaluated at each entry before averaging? 1.03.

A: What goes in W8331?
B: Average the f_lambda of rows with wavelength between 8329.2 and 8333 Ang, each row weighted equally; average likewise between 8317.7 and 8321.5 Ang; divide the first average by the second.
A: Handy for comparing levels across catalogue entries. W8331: 0.91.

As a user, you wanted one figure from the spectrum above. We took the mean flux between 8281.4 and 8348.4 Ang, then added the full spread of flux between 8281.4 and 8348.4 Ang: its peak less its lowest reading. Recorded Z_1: 12.2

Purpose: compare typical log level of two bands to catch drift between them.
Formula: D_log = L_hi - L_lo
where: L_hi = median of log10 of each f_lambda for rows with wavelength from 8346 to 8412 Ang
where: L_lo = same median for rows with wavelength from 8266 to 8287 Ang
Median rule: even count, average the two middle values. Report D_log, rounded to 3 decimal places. 0.017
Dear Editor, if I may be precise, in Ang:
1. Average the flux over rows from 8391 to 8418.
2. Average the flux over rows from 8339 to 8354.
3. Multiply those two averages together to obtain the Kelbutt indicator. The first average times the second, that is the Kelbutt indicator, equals 88.8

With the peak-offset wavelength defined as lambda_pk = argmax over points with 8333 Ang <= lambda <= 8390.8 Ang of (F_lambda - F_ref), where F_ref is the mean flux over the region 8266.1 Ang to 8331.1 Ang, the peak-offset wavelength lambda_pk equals 8366.68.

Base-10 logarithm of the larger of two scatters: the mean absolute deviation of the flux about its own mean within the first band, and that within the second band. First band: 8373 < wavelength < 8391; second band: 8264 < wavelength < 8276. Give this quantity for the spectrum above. 0.12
